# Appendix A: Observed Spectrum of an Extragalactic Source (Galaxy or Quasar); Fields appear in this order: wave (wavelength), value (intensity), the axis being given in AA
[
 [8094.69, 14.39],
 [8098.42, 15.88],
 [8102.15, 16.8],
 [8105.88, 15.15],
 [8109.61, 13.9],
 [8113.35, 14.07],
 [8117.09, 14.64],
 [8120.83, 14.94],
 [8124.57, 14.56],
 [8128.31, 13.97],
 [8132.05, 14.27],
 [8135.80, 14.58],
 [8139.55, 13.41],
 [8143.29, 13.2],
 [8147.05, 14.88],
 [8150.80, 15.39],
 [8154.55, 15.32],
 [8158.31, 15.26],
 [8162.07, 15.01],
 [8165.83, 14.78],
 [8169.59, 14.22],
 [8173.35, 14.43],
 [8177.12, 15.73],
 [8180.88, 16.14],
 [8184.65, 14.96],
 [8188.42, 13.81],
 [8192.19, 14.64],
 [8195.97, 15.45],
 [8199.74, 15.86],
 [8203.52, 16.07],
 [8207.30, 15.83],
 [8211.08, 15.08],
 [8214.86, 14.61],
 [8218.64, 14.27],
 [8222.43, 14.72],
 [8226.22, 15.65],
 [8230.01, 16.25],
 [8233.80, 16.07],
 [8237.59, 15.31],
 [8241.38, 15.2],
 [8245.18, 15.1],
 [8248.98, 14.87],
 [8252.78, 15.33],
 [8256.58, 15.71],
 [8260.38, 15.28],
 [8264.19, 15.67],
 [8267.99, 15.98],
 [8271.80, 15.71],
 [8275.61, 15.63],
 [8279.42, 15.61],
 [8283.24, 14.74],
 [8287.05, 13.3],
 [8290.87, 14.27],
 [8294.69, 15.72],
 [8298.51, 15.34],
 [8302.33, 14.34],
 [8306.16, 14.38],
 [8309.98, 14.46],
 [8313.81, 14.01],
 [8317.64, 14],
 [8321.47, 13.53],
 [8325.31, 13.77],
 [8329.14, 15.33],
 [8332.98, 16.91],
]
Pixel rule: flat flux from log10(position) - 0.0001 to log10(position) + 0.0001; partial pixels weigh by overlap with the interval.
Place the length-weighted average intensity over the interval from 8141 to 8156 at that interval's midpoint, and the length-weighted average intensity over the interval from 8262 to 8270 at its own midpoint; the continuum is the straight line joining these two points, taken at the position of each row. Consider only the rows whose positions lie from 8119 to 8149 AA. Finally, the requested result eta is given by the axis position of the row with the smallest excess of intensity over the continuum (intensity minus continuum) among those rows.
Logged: 8143.29 AA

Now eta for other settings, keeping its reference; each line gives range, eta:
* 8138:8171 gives 8143.29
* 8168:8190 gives 8188.42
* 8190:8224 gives 8218.64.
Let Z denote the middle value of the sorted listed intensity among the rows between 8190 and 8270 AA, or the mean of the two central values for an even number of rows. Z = 15.3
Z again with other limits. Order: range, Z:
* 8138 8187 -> 15.0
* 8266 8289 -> 15.6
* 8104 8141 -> 14.4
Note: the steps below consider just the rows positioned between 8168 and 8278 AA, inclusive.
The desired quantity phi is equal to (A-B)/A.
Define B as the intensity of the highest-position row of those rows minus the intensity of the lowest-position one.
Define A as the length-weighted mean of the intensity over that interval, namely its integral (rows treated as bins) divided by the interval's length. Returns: 0.91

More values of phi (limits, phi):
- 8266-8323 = 1.17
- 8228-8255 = 1.06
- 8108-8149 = 0.93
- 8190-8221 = 1.02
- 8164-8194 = 1.01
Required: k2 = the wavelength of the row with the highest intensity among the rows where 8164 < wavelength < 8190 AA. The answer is 8180.88 AA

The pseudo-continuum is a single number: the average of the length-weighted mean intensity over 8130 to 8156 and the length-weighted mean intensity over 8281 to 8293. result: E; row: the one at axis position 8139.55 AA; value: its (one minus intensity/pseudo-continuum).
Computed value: 0.062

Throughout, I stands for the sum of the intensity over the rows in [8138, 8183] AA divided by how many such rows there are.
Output 14.8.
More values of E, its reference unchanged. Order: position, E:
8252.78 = -0.072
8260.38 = -0.069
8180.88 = -0.129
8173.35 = -0.009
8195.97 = -0.081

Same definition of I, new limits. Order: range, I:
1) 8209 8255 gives 15.2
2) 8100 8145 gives 14.5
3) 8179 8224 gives 15.1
